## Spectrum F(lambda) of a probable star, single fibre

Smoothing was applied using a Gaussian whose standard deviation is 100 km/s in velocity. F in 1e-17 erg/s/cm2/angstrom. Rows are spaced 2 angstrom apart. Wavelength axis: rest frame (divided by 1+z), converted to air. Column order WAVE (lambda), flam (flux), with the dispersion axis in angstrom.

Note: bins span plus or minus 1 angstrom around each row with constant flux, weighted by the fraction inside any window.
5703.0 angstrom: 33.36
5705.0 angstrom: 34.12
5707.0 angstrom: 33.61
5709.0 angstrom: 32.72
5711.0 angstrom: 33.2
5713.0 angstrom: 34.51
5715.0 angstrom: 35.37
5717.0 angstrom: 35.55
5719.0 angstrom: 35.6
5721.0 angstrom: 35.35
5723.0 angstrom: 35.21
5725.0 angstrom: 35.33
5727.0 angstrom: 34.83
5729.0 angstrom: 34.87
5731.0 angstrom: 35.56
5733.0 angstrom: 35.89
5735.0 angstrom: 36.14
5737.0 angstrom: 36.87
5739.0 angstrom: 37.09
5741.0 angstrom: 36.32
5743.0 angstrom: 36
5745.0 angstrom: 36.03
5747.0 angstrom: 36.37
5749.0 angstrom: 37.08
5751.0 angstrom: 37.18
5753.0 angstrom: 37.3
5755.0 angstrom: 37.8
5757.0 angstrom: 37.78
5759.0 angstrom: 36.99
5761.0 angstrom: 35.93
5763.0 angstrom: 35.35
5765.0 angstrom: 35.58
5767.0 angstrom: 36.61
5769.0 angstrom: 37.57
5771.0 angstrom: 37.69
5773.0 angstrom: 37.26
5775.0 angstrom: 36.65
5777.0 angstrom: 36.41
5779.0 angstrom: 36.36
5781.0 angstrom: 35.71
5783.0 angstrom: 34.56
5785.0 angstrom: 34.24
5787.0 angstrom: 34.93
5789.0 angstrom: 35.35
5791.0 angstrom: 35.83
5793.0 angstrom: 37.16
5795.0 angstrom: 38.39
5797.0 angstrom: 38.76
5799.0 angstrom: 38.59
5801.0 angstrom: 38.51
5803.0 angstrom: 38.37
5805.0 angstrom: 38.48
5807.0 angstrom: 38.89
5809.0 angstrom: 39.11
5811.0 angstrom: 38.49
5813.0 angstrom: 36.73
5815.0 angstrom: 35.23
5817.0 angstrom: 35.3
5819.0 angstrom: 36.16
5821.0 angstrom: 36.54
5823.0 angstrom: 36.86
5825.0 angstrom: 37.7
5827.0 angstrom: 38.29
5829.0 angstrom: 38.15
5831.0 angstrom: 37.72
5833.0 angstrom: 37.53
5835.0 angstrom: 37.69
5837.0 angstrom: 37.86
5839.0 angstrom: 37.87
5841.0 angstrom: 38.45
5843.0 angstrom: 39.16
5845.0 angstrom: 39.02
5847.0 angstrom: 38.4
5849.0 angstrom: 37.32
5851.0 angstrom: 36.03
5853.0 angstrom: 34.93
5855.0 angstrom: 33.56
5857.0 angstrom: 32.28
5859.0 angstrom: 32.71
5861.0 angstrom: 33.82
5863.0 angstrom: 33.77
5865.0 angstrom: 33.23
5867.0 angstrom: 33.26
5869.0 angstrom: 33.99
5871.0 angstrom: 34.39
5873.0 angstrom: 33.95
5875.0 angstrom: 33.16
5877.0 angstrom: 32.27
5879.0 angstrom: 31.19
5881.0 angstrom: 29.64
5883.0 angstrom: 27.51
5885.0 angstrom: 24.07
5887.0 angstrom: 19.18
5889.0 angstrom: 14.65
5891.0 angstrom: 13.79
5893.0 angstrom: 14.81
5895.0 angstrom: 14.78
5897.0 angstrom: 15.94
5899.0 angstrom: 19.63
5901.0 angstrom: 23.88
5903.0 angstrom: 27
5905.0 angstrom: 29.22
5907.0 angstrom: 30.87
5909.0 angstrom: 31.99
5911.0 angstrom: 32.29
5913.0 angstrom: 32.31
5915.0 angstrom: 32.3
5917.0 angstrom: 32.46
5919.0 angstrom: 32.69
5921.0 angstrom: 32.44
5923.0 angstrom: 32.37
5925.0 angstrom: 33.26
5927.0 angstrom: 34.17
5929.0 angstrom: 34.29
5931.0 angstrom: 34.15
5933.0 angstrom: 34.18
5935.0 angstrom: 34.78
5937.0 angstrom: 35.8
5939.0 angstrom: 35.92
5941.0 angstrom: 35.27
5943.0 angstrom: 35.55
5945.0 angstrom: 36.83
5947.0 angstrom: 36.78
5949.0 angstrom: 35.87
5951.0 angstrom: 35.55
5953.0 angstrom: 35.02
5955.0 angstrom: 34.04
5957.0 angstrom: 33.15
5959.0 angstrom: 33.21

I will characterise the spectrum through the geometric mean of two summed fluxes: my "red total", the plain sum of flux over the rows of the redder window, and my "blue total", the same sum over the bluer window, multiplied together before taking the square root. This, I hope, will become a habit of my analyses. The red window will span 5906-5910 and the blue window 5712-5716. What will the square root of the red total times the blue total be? 66.3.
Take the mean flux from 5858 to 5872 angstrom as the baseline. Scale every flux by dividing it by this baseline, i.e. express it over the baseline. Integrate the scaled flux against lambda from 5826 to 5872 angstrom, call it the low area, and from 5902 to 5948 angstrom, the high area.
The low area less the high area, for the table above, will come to 3.7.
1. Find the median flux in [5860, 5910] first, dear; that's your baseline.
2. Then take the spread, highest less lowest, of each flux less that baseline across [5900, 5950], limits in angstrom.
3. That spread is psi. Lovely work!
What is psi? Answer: 13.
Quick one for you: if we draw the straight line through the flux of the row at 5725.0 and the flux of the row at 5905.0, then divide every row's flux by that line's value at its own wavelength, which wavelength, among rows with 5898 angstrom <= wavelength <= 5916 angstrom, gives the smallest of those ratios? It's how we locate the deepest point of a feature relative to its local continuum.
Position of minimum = 5899.0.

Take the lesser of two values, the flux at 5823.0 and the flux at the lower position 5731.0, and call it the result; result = 35.6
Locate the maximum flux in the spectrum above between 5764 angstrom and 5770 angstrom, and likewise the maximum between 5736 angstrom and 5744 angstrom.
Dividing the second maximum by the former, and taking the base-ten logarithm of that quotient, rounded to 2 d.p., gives -0.01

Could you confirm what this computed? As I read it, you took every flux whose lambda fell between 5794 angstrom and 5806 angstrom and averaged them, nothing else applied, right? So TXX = 38.5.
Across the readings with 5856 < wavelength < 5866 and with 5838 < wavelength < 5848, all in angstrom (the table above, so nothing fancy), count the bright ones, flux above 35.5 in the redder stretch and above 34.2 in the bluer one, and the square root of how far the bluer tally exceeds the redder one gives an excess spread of 2.24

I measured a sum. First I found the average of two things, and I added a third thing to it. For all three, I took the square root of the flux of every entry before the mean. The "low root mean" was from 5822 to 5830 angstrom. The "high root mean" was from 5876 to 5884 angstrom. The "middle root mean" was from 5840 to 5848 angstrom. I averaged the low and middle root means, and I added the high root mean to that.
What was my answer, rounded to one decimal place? 11.7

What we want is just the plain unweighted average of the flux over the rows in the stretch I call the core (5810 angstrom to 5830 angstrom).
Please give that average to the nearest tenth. 36.9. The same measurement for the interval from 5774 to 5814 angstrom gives 37.1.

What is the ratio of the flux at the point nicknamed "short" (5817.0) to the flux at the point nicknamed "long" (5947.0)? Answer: 0.96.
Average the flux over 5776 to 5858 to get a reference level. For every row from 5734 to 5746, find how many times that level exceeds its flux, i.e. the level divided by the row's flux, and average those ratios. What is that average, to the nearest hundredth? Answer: 1.02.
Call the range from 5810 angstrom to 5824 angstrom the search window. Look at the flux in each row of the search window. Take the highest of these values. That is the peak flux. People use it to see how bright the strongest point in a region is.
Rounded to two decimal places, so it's 38.49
